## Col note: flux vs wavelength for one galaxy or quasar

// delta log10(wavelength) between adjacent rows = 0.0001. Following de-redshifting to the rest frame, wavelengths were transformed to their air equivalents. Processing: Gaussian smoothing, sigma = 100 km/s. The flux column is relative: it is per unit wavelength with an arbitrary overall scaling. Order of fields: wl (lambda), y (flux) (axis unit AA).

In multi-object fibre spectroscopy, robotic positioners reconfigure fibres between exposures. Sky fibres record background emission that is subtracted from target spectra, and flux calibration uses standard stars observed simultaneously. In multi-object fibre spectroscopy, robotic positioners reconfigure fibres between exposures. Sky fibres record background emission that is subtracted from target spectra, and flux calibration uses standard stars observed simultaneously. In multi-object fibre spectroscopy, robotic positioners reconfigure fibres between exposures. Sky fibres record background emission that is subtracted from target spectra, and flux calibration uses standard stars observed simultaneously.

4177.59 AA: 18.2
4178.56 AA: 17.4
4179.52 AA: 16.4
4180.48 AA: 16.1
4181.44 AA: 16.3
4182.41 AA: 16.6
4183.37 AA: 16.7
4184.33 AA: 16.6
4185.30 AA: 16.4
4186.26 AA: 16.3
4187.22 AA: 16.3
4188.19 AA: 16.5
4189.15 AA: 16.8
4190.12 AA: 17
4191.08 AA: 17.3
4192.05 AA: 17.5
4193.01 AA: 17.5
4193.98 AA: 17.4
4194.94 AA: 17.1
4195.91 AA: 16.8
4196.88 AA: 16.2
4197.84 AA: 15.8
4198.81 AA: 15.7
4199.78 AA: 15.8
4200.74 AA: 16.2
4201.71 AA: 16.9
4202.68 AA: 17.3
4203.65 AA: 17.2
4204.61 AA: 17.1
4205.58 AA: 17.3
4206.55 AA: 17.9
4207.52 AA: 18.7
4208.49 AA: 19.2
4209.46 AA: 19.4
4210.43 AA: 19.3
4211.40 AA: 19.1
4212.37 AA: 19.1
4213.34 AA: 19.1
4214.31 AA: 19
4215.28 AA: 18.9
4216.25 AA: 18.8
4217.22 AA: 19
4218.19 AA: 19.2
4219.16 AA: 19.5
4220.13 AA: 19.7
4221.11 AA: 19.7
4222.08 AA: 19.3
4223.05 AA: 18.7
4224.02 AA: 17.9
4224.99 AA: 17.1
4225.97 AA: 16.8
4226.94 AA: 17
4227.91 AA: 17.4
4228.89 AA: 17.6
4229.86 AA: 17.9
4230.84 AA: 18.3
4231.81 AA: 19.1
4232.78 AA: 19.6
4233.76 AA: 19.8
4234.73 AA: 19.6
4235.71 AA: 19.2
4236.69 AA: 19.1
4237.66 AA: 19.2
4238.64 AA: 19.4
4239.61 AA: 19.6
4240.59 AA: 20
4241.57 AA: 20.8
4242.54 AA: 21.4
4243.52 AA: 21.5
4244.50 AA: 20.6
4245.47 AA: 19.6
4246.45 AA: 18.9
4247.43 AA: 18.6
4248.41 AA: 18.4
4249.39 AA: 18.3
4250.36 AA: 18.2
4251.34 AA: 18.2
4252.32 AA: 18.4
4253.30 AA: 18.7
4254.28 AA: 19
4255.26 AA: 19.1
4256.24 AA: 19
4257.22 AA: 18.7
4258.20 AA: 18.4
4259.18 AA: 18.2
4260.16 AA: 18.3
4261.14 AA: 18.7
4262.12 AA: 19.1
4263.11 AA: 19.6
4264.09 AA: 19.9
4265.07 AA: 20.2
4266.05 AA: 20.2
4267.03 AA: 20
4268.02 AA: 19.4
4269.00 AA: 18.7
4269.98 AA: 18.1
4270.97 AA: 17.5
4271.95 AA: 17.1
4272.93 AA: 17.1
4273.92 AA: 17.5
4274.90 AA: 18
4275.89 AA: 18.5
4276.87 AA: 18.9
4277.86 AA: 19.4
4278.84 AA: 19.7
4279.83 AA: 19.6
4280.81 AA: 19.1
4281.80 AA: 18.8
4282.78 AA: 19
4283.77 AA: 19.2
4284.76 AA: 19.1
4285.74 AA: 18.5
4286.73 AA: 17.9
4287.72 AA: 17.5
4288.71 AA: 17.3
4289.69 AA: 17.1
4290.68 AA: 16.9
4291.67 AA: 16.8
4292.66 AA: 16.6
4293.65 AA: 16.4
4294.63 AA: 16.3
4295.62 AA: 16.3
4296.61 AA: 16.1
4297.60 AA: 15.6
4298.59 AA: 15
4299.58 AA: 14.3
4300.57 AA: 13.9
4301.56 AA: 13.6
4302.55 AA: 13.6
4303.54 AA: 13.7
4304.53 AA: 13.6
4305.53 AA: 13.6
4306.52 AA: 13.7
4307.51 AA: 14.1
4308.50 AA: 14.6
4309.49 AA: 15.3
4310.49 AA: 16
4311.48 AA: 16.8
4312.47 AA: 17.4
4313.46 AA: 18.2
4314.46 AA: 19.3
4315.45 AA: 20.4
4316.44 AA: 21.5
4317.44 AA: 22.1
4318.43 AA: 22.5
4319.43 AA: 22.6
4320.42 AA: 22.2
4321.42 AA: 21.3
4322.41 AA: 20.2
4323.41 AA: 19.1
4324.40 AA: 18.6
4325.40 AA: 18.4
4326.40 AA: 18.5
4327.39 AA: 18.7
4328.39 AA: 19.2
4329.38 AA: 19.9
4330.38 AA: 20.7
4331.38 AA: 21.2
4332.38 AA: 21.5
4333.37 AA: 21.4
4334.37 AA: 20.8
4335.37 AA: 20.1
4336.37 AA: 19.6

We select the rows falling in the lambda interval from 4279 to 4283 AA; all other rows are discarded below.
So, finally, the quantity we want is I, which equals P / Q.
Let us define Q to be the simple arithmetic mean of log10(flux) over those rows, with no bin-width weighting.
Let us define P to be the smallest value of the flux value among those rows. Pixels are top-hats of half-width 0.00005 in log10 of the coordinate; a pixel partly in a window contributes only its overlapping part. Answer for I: 14.7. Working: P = 18.8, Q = 1.28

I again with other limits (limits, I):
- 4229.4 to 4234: 14.0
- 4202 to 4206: 13.8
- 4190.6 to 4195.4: 13.8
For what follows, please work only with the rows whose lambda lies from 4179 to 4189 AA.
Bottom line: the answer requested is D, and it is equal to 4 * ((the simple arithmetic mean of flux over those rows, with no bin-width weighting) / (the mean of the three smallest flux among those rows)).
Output 4.05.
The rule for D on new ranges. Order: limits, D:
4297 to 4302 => 4.16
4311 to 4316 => 4.22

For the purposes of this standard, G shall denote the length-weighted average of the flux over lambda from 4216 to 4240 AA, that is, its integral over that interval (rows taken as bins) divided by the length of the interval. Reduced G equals 18.7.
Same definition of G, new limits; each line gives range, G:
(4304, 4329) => 18.3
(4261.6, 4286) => 18.9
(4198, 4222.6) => 18.3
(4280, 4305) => 16.5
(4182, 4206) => 16.7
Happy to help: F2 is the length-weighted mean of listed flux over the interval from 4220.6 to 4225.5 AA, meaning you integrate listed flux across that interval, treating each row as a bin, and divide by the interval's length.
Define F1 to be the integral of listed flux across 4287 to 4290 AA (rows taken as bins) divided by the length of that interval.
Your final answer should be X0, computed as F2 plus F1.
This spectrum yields 35.9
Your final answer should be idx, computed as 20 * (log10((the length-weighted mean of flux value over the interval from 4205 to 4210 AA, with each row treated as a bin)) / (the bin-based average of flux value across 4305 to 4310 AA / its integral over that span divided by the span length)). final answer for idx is 1.8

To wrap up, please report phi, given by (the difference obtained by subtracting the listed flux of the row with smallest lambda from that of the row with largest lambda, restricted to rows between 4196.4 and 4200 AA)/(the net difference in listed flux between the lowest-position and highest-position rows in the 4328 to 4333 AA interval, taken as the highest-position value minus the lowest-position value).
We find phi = -0.2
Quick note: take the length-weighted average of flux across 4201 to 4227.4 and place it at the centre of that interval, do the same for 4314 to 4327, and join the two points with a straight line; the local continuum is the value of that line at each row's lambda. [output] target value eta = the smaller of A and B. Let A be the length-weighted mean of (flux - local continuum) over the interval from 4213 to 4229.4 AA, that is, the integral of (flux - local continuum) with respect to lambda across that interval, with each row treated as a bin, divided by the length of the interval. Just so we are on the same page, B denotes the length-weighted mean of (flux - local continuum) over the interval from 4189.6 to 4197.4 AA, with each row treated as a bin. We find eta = -0.9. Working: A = -0.1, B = -0.9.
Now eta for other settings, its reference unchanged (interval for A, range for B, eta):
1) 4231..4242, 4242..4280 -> -0.4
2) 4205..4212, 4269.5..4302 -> -2.5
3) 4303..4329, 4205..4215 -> -2.3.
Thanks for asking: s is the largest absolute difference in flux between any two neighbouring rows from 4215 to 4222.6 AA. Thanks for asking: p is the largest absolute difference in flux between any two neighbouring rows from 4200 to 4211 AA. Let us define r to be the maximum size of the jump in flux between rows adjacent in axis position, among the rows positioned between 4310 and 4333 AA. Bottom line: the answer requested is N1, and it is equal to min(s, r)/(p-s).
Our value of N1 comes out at 1.0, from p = 0.8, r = 1.10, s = 0.40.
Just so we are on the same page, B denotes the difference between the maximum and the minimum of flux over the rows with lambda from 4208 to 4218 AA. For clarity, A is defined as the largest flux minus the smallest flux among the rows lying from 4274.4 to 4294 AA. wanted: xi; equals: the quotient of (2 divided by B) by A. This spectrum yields 1.01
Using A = 3.3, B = 0.6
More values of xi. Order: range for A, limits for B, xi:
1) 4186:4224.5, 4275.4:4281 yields 0.42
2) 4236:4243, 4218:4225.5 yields 0.33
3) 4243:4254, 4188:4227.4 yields 0.15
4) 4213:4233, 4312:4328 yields 0.13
